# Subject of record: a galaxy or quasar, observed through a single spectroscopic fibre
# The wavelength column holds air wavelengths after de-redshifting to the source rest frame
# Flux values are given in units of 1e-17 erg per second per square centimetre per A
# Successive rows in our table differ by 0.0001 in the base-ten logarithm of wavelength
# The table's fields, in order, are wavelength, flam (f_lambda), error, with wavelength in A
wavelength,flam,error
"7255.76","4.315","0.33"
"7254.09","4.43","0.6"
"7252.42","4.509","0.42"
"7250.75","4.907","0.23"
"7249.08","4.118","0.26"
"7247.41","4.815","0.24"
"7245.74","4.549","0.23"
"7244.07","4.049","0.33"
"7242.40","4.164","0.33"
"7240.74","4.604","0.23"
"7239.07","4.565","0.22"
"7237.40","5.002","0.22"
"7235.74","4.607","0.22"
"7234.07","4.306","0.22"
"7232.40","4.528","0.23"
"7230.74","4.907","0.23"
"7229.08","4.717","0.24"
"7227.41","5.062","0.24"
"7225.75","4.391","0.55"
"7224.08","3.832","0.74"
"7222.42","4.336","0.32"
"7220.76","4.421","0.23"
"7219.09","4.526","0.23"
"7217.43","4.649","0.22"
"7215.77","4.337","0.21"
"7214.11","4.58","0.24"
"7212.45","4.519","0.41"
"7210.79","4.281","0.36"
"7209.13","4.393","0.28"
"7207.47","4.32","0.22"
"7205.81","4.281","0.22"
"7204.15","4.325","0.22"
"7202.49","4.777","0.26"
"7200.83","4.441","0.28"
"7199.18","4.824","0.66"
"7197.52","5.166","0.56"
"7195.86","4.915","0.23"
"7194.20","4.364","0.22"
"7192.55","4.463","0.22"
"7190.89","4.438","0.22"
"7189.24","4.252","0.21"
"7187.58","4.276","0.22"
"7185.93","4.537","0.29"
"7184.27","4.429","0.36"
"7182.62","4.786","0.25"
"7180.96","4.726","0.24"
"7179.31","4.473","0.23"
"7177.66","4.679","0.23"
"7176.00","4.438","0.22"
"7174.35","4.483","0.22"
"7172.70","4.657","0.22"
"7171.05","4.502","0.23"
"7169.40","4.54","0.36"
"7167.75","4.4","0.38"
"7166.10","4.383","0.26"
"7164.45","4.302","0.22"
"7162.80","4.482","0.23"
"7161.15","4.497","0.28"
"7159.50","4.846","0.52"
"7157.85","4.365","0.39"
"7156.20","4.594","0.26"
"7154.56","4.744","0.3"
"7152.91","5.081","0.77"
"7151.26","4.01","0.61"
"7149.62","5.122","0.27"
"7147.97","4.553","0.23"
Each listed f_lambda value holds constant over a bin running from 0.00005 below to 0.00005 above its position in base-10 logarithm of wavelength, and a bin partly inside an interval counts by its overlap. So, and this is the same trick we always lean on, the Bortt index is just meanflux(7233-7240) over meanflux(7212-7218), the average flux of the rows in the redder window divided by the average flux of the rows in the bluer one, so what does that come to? 1.02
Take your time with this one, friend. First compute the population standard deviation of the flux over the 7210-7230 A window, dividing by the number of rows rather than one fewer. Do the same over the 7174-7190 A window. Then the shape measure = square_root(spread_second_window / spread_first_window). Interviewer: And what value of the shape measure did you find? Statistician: 0.78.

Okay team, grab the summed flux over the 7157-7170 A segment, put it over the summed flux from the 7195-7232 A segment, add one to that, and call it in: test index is 1.4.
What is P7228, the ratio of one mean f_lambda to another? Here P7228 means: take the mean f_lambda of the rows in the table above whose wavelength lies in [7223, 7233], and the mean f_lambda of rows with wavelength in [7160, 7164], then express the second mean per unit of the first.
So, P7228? 0.98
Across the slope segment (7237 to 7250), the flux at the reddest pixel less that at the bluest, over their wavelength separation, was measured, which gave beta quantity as -0.08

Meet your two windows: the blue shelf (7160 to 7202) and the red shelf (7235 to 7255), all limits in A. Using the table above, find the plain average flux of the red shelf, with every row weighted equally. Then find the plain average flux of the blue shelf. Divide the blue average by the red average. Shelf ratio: 1.00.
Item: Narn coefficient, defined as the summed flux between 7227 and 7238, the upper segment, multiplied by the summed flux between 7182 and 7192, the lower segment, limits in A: 885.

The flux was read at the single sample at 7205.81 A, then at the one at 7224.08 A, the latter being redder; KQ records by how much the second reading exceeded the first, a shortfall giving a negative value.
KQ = -0.45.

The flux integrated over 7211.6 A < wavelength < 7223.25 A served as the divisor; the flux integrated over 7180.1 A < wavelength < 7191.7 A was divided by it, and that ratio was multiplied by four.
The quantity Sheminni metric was 3.99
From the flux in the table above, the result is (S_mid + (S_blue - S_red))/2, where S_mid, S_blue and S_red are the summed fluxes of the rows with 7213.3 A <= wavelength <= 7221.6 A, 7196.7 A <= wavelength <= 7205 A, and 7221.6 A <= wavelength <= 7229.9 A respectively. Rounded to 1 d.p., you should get 11.9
